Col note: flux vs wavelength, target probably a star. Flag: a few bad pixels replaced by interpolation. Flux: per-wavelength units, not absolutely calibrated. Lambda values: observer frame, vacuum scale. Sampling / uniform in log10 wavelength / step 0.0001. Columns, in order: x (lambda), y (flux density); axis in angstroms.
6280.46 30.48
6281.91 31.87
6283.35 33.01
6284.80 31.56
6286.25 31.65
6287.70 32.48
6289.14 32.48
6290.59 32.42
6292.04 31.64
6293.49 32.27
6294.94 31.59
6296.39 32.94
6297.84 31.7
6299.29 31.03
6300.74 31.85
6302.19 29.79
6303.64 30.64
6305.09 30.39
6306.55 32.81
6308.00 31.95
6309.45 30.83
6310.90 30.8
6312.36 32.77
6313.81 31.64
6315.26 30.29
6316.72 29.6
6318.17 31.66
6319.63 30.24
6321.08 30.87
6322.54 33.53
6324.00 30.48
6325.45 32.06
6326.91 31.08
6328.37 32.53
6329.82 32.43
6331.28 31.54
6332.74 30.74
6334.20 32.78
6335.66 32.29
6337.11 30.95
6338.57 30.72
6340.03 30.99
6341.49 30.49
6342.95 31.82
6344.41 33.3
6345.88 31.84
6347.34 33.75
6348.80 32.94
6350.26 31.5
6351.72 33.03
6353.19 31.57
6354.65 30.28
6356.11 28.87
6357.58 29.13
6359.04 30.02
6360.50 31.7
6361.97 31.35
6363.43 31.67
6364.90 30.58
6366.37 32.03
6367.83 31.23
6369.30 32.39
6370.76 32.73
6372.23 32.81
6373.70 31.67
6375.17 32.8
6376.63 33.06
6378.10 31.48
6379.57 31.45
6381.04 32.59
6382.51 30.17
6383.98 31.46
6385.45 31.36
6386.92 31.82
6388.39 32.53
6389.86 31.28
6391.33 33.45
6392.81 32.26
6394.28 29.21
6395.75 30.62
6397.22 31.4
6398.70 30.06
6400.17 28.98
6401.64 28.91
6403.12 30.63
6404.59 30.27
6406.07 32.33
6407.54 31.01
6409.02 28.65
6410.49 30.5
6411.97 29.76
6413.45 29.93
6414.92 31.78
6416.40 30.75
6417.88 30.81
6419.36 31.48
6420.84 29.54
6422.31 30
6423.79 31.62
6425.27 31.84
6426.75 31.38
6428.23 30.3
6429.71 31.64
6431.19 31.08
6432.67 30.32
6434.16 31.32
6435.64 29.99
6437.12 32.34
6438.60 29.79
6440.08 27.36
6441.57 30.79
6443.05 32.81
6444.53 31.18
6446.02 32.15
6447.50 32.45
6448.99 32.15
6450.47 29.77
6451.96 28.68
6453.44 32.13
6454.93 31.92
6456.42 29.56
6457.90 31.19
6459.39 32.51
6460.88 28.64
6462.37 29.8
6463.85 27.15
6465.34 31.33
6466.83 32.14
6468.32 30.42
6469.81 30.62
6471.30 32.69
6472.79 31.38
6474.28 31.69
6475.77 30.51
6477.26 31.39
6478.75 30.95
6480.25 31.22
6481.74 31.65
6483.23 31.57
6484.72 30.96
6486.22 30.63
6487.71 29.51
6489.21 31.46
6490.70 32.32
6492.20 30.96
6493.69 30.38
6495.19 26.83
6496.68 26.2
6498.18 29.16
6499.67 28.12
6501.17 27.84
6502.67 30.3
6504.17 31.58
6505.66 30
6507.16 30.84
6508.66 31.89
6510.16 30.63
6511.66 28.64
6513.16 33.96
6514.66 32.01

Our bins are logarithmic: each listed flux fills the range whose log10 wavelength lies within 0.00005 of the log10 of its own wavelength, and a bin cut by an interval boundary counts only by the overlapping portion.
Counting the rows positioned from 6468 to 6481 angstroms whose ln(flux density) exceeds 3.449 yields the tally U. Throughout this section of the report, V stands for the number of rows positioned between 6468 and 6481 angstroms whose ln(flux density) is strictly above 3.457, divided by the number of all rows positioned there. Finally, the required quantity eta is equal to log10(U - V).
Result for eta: 0.28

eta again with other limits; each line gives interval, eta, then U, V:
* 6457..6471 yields 0.25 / 2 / 0.22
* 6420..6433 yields 0.46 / 3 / 0.11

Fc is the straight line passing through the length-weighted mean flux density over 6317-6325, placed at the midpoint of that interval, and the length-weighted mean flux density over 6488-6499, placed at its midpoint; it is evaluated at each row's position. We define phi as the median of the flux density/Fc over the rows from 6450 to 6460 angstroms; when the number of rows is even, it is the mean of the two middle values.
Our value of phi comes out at 1.04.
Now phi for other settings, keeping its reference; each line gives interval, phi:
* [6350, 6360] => 0.98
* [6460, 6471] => 1.02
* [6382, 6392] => 1.03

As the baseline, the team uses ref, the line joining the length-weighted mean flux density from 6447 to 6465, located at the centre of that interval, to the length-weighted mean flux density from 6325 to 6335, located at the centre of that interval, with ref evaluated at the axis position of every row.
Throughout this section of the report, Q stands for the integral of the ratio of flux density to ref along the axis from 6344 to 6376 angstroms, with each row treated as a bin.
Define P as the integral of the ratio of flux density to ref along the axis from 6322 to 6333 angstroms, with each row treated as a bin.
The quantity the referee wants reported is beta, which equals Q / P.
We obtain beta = 2.9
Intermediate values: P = 11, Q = 32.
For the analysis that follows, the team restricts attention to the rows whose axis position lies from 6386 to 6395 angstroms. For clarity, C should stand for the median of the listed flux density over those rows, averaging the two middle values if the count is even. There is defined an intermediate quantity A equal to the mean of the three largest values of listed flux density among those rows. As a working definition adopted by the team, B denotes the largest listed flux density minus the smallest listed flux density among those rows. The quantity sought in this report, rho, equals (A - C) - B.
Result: -3.5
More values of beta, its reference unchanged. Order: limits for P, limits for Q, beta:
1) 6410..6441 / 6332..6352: 0.7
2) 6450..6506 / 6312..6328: 0.3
